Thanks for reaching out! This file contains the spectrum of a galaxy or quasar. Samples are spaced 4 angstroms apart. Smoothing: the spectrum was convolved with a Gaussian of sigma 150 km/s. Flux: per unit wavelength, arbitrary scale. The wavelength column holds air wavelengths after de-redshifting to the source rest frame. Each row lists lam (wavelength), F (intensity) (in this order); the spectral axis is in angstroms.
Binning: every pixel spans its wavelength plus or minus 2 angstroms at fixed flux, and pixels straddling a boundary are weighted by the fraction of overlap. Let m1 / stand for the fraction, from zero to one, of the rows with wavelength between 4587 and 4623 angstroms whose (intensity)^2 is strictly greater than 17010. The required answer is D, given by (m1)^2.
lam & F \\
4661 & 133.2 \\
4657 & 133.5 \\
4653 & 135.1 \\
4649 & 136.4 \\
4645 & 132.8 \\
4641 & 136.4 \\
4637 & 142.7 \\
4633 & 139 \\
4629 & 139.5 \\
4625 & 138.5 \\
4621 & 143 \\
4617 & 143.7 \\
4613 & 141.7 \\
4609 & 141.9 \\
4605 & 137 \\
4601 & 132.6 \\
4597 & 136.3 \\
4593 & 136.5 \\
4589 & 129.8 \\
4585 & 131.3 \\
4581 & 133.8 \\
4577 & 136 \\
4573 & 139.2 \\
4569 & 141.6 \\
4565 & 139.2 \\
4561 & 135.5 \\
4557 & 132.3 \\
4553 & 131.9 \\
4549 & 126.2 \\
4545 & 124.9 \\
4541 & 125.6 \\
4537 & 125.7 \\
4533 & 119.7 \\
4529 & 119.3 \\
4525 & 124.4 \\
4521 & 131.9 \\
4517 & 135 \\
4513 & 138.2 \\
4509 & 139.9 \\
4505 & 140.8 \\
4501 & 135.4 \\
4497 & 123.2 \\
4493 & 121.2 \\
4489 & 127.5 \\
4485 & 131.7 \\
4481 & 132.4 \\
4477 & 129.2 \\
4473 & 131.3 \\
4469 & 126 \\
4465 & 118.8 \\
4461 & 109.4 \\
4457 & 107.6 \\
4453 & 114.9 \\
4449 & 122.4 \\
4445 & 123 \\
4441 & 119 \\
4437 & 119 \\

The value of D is 0.8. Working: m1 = 0.89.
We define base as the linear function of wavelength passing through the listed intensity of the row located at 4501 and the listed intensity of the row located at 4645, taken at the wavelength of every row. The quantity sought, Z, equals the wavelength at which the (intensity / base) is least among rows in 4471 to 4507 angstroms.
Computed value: 4493 angstroms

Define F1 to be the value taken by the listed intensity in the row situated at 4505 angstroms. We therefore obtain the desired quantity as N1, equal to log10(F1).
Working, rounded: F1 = 140.8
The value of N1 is 2.15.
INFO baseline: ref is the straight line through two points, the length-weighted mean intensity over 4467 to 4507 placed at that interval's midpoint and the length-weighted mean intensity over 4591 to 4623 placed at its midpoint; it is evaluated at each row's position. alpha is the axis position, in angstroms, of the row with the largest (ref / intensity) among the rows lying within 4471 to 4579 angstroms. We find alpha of 4529 angstroms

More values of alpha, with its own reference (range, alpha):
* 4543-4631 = 4545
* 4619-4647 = 4645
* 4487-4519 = 4493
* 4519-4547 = 4529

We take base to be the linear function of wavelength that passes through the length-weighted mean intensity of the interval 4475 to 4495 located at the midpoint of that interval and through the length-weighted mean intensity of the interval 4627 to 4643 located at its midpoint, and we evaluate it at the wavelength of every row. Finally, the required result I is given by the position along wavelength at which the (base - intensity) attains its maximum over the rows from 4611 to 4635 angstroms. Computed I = 4633 angstroms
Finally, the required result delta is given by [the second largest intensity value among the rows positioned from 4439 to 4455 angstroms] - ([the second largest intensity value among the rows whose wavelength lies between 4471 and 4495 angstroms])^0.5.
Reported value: 111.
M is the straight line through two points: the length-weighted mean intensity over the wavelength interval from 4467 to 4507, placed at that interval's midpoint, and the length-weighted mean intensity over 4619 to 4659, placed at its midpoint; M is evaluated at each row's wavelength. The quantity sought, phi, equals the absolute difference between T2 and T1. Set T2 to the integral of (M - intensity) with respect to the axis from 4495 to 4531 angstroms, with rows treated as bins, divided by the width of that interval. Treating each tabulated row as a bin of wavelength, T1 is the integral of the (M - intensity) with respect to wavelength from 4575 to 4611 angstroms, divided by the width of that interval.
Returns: 1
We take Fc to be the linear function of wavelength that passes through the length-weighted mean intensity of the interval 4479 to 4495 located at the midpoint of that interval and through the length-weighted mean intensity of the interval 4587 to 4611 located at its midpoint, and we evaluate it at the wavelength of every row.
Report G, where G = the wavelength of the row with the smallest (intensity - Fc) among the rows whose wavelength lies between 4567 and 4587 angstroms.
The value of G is 4585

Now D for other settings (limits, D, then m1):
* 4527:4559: 0.1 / 0.25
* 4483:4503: 0.2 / 0.40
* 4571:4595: 0.7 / 0.83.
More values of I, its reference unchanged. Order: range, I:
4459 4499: 4461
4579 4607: 4589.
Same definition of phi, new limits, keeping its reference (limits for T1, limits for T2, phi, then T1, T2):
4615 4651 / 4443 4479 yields 10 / -1.7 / 8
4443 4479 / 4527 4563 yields 2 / 8.2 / 6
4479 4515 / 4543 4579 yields 1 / -1.9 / 0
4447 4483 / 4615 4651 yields 9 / 7.4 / -2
